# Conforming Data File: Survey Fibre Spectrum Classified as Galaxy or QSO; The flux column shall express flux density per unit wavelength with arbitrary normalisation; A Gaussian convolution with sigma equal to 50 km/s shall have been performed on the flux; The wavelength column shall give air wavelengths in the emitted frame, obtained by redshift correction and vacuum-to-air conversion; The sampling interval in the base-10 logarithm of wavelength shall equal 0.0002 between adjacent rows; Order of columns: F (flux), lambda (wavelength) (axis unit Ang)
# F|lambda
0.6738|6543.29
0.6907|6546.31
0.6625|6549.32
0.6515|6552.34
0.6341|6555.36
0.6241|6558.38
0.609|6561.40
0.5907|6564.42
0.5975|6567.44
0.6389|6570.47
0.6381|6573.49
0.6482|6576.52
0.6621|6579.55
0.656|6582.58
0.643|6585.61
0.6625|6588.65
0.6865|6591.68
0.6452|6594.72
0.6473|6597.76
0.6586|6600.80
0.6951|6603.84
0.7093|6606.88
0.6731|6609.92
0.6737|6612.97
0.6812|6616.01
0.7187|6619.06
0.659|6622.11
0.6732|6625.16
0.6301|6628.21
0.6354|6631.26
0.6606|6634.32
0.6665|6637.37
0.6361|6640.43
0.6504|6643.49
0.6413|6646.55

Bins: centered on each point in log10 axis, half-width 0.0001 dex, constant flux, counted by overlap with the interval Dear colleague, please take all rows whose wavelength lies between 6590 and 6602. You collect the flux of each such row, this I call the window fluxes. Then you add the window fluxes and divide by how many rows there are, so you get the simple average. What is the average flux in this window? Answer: 0.66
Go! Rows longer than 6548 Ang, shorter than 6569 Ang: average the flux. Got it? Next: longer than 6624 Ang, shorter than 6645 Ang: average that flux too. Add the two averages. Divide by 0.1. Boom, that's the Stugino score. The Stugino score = 12.7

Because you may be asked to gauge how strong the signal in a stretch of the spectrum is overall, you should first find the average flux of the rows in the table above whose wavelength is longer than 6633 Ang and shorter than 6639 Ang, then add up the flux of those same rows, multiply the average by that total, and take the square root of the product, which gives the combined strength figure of 0.938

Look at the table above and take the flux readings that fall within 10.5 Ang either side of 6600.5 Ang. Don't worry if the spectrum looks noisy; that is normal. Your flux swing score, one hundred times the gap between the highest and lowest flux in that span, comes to 6.4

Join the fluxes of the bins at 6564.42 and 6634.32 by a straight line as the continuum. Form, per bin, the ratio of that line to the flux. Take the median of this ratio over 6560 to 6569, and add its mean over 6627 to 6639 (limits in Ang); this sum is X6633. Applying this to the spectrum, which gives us 2.01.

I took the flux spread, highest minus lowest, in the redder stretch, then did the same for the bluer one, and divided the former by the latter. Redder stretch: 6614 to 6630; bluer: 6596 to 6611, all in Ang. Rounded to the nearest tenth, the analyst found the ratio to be 1.4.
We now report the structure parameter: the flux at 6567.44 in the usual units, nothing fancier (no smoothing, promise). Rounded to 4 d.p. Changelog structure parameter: 0.5975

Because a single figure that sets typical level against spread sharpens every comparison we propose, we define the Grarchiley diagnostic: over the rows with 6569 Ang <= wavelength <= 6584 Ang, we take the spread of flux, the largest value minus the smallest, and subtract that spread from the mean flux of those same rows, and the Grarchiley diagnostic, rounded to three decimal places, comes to 0.625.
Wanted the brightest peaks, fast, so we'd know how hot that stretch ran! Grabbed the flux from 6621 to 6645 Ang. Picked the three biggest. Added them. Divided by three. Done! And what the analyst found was 0.667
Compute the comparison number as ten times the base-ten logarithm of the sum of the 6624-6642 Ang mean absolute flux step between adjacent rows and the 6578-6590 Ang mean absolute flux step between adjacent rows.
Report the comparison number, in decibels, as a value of -14.6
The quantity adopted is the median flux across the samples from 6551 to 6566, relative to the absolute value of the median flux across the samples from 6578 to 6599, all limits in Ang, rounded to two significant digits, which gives 0.95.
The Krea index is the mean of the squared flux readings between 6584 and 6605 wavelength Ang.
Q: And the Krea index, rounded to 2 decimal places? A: 0.44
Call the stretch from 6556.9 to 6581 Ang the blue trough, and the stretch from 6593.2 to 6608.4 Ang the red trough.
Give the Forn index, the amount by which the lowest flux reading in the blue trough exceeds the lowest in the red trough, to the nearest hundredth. -0.05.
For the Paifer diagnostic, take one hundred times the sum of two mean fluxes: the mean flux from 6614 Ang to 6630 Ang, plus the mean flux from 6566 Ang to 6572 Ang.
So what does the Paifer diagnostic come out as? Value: 129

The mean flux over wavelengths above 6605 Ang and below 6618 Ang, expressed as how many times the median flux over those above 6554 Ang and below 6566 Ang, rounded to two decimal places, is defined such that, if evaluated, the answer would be 1.11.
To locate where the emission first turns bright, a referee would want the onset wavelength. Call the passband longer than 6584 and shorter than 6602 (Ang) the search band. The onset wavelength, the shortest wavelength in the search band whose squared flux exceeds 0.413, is 6585.61 Ang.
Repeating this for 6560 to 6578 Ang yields 6576.52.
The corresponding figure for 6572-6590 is 6576.52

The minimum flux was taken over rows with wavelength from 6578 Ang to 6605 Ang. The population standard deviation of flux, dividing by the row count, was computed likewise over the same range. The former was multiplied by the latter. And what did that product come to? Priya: 0.0109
